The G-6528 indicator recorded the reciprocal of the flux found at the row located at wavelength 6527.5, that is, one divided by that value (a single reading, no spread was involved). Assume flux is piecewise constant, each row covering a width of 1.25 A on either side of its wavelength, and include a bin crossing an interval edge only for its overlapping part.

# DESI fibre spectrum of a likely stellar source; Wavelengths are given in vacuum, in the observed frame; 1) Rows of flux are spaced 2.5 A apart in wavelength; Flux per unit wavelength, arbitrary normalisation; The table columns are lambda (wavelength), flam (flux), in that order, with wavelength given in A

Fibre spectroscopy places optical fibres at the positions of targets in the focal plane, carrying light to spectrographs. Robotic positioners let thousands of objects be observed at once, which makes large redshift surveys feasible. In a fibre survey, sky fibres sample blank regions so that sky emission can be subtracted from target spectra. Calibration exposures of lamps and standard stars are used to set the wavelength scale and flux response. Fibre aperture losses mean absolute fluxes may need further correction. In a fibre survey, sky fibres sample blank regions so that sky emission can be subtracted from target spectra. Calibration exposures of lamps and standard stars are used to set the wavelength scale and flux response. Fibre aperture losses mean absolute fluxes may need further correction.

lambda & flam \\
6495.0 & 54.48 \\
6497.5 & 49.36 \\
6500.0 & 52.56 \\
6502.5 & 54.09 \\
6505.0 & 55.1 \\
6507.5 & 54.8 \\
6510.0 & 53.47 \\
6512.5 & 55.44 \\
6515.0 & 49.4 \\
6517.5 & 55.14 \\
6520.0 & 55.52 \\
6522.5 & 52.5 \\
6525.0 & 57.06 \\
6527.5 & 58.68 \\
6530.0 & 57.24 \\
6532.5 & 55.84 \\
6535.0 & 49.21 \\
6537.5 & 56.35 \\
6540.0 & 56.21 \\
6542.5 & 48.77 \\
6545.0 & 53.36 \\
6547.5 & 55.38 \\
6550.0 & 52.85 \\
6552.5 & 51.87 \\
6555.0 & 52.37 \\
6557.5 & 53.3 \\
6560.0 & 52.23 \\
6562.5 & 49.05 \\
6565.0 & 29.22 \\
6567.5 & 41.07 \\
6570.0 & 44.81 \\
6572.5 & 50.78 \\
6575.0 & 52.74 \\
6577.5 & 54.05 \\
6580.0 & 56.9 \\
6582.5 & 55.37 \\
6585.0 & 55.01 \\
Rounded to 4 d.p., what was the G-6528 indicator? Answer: 0.0170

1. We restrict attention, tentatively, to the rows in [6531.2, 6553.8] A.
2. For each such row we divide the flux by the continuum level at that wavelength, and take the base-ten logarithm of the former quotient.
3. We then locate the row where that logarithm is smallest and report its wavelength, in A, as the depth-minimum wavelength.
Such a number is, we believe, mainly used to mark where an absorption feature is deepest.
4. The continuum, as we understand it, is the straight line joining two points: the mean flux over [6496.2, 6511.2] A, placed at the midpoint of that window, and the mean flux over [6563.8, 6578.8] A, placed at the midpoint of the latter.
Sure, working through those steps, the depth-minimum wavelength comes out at 6535.0 A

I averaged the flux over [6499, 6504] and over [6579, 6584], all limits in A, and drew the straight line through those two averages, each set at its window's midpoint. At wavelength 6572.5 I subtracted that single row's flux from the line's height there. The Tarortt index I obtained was 5.0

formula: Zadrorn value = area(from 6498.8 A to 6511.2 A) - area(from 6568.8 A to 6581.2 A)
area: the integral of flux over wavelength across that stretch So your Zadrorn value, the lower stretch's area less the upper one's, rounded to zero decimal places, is 27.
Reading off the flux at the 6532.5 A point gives 55.84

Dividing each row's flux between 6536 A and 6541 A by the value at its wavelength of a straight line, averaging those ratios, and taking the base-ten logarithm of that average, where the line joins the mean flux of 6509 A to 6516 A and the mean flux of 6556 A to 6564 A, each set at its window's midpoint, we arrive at 0.034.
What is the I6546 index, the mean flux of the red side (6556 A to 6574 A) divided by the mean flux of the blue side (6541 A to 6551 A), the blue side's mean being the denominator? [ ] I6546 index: 0.87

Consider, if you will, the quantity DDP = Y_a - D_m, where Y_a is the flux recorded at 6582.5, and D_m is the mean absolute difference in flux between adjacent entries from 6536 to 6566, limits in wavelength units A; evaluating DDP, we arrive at 51.4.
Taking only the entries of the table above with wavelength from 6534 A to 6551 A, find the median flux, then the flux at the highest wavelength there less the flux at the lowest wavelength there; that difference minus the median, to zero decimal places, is -50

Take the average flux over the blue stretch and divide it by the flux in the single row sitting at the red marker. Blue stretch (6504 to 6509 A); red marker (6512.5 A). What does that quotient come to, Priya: 0.99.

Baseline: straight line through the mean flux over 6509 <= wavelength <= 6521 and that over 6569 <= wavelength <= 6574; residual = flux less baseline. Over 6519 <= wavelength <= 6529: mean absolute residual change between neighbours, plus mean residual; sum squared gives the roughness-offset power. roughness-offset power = 39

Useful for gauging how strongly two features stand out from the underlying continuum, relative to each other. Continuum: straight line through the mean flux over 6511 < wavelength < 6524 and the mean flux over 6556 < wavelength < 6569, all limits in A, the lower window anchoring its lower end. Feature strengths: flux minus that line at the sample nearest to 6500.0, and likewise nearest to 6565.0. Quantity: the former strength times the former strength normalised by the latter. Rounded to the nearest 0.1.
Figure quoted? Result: -1.3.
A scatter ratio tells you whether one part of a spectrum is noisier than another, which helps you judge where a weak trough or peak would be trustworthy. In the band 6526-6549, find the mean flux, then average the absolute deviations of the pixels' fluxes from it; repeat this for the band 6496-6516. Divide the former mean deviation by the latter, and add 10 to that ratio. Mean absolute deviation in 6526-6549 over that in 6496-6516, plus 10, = 11.4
